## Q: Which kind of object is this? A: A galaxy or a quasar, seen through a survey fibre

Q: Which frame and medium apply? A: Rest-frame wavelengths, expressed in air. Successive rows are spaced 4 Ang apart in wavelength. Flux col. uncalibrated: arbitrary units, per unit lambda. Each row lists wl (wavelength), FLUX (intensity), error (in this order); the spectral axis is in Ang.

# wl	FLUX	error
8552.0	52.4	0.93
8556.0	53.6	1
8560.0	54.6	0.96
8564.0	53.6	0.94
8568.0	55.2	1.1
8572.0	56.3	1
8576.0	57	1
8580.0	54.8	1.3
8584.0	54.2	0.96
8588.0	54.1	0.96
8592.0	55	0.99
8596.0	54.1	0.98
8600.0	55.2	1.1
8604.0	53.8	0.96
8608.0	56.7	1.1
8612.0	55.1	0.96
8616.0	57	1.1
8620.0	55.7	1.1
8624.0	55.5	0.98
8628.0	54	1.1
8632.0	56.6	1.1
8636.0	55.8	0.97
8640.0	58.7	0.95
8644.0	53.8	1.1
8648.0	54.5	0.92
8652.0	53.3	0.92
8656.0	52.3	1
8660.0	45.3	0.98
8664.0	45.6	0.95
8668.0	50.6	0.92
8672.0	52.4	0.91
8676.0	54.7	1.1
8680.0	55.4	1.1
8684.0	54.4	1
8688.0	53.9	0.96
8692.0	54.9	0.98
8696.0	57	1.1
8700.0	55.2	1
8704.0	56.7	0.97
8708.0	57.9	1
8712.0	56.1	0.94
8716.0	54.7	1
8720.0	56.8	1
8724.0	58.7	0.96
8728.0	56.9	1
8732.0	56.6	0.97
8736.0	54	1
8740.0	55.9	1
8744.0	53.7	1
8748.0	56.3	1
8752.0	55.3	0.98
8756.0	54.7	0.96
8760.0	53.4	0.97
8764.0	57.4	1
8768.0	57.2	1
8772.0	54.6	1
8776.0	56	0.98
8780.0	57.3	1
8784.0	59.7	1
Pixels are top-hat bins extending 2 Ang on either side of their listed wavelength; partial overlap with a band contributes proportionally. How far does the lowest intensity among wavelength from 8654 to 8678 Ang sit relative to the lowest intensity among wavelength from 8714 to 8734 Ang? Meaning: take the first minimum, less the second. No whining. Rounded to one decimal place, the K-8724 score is -9.4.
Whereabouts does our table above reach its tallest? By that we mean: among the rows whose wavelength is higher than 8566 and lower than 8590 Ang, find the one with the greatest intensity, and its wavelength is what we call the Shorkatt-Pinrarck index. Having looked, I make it 8576.0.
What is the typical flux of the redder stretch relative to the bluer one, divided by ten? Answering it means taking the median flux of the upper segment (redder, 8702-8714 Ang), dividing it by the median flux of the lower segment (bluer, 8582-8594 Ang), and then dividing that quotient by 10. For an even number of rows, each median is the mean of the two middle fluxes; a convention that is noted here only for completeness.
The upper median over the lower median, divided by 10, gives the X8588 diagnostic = 0.105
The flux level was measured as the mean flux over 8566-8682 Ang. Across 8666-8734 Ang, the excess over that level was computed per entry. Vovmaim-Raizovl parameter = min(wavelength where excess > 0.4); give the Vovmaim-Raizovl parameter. 8676.0 Ang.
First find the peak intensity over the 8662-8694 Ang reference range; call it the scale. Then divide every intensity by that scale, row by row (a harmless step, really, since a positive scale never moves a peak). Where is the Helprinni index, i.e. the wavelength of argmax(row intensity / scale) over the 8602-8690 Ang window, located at 8640.0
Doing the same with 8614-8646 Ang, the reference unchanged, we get 8640.0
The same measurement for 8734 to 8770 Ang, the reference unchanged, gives 8764.0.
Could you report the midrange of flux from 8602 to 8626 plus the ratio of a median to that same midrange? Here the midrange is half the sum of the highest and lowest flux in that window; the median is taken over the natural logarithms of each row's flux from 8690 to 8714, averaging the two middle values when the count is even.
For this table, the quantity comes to 55.5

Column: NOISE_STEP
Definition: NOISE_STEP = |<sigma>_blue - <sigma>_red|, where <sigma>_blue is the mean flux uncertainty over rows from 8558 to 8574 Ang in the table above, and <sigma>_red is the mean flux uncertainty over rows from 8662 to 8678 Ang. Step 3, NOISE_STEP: 0.030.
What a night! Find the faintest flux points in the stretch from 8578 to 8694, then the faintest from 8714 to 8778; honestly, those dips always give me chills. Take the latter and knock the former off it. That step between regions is 8.10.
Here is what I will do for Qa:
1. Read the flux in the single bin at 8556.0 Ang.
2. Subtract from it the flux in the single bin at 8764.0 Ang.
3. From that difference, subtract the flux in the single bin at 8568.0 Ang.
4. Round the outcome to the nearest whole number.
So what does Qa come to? -59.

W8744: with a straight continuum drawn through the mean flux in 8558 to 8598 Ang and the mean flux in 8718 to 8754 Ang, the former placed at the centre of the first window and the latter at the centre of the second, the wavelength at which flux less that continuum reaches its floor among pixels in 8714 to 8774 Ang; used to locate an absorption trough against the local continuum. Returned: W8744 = 8760.0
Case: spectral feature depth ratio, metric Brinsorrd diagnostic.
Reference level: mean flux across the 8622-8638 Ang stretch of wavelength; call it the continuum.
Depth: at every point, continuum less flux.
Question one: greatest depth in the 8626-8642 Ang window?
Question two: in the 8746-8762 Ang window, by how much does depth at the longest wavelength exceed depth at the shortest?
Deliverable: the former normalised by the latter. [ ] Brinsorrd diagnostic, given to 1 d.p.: 0.5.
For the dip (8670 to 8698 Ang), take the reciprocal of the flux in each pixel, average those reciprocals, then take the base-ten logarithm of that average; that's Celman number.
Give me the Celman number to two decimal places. -1.74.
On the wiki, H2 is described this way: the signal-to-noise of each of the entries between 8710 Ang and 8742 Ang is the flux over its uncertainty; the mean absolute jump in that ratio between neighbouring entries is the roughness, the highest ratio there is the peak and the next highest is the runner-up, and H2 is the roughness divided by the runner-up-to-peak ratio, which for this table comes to 3.4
